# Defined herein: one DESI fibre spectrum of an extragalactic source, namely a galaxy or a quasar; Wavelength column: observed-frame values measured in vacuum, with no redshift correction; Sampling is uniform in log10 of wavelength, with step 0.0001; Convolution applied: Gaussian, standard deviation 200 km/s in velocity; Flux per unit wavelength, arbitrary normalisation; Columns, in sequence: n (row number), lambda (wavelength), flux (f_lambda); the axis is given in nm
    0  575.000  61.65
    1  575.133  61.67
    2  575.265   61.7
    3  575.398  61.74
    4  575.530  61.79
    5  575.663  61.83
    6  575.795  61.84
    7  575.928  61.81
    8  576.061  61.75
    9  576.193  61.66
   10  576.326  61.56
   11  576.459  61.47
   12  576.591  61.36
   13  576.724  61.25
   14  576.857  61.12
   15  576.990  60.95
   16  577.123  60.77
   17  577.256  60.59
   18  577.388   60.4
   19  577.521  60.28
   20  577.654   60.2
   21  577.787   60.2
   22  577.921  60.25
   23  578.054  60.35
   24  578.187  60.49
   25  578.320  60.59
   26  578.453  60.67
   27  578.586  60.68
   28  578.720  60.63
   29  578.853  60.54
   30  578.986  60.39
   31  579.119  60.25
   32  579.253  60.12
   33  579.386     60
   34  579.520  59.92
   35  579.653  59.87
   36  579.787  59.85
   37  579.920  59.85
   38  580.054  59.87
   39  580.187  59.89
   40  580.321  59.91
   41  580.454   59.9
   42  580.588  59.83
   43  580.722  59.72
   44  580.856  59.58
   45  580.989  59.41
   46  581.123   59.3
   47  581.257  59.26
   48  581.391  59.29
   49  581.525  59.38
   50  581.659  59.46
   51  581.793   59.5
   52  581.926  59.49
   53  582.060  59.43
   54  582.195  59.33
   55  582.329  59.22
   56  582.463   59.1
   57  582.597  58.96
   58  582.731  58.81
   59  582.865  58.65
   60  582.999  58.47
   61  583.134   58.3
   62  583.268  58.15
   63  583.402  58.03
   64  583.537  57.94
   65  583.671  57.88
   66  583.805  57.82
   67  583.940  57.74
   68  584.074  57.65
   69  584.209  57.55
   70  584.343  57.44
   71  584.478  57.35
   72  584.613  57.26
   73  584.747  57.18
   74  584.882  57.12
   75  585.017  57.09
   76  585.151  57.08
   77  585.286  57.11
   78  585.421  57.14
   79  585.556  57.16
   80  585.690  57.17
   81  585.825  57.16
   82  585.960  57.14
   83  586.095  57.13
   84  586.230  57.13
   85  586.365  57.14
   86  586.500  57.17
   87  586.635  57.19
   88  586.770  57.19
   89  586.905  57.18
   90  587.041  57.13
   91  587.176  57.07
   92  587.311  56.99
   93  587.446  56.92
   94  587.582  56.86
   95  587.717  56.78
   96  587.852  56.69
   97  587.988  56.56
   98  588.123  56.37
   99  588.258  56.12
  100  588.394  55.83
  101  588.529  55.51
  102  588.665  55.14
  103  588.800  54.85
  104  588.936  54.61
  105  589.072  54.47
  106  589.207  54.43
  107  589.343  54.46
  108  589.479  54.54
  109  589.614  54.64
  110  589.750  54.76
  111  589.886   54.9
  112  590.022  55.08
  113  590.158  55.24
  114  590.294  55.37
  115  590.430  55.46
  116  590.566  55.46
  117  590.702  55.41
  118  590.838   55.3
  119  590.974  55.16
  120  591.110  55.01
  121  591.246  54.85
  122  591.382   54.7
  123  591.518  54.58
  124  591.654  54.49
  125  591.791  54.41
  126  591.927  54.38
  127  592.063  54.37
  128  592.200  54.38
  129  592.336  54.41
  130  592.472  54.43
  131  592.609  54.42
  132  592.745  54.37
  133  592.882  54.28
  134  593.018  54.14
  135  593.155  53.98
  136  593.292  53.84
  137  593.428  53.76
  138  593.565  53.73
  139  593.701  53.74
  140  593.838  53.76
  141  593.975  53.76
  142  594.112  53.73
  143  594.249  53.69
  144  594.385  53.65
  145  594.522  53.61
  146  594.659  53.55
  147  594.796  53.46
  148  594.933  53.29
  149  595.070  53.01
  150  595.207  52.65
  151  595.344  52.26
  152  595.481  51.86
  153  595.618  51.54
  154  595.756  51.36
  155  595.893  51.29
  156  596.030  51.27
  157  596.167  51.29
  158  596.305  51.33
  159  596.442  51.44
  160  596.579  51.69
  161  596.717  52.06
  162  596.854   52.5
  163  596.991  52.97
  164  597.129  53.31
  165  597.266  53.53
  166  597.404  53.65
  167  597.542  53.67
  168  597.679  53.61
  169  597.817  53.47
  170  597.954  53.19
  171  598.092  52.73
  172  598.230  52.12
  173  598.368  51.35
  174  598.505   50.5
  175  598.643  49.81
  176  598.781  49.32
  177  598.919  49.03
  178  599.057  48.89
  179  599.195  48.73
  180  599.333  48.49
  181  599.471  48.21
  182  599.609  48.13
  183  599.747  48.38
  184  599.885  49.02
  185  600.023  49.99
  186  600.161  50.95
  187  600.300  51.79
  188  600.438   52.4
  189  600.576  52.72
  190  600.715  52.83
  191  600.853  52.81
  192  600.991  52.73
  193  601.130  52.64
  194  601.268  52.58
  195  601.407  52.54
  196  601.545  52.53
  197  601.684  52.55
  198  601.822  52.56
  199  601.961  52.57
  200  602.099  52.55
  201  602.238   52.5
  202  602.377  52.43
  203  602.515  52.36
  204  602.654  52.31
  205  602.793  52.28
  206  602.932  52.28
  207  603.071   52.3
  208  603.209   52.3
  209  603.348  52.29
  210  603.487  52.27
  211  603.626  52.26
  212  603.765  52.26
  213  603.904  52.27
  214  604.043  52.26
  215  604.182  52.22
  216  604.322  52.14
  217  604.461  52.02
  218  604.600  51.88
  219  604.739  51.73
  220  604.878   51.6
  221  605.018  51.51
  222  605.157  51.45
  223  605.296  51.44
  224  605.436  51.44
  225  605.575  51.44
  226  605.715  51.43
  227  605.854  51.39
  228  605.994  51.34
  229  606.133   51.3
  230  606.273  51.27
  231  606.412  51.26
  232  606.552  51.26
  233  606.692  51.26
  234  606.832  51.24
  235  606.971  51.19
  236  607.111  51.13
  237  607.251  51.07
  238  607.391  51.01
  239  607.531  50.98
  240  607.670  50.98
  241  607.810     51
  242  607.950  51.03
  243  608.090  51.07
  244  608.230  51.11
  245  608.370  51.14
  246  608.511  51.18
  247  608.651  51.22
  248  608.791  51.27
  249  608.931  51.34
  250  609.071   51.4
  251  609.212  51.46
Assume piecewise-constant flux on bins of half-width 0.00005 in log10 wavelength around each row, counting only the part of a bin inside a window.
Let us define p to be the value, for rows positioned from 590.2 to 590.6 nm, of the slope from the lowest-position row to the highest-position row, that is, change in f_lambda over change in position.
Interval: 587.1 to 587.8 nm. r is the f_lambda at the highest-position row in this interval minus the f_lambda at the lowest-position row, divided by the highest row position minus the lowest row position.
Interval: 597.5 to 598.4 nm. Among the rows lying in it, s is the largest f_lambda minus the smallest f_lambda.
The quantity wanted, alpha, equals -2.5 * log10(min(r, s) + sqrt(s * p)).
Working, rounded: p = 0.33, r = -0.54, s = 2.3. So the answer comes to 1.2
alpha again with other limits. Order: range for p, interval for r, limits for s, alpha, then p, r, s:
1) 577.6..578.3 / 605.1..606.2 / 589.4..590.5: 0.6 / 0.54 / -0.15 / 0.9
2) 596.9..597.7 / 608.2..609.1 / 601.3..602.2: 1.6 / 0.93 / 0.34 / 0.0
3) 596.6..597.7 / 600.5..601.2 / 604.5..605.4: 0.4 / 1.61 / -0.14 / 0.4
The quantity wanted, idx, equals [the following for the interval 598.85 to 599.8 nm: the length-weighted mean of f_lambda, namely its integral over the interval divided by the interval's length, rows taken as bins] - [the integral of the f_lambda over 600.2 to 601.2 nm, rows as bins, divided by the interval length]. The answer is -3.9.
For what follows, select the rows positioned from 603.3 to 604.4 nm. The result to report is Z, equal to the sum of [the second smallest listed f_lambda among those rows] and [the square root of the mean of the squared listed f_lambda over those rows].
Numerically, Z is 104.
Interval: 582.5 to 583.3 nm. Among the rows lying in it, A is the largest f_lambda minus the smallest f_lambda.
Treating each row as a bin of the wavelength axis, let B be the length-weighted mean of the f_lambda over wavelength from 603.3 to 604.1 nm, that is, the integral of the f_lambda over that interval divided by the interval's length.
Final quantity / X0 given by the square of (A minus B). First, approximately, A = 0.8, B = 52.3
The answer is 2648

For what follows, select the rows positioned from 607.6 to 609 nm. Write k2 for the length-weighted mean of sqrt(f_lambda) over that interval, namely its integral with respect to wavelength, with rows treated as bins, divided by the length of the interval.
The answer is 7.15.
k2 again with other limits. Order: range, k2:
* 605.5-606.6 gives 7.17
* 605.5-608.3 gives 7.16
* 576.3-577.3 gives 7.82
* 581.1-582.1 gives 7.71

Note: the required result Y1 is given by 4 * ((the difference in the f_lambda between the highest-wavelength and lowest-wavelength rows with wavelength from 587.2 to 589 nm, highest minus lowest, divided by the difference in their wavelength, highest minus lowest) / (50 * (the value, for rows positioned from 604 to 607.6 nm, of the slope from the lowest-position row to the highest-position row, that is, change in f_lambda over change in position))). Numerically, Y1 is 0.3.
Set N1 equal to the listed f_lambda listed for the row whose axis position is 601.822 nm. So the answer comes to 52.56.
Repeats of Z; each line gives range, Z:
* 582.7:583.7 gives 116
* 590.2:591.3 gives 110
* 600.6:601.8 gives 105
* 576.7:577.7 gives 121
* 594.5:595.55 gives 105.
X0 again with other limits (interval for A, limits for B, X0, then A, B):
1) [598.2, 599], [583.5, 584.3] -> 2993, 3.1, 57.8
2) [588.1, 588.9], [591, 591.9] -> 2828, 1.5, 54.7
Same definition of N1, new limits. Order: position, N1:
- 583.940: 57.74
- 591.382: 54.7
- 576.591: 61.36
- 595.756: 51.36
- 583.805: 57.82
